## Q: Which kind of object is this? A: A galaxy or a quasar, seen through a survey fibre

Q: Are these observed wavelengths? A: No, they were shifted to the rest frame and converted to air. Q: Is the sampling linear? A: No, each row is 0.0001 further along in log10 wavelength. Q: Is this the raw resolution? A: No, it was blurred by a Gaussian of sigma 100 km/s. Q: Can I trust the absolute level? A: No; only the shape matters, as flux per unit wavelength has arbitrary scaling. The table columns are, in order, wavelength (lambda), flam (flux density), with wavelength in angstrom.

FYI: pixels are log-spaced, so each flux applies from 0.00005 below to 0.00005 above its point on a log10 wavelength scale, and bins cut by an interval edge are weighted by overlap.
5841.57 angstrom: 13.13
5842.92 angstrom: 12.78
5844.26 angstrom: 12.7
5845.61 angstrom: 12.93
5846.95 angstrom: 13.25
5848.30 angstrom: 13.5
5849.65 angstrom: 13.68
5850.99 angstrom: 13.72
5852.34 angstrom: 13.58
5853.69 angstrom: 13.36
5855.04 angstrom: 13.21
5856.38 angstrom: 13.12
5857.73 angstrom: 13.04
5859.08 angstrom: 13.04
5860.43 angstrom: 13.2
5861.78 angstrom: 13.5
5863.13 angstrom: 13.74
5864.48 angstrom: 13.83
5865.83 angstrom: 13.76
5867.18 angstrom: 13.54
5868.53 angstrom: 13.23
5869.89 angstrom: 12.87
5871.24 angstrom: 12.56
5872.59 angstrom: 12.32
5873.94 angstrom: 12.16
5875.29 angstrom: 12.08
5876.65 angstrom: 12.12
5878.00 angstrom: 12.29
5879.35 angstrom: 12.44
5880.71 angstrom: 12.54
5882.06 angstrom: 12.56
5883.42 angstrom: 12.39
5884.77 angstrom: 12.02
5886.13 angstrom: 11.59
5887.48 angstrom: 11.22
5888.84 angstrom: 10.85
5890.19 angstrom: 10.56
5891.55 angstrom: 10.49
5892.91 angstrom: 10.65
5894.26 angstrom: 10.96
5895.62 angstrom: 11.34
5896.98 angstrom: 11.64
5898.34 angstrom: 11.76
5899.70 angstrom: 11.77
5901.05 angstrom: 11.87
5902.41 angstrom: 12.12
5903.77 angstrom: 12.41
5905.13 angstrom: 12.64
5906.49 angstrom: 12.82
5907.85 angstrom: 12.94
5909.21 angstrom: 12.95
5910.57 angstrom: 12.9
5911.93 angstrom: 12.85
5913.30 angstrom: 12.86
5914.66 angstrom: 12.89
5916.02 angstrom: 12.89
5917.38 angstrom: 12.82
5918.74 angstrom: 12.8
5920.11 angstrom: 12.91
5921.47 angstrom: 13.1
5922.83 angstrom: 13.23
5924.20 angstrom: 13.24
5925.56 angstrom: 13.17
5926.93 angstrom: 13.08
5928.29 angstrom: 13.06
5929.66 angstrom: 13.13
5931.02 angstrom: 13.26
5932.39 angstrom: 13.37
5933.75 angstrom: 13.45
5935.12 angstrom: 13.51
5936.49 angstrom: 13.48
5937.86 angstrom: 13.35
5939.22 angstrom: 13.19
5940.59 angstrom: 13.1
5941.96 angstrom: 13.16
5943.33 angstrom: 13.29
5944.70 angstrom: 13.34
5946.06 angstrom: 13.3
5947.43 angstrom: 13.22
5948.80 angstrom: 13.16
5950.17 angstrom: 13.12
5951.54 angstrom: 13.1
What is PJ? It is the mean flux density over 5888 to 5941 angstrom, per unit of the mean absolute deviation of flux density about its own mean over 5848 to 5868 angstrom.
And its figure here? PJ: 54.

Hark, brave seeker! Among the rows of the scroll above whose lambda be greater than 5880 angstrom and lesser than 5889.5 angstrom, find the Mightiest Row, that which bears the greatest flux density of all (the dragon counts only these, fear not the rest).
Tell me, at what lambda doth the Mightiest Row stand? 5882.06 angstrom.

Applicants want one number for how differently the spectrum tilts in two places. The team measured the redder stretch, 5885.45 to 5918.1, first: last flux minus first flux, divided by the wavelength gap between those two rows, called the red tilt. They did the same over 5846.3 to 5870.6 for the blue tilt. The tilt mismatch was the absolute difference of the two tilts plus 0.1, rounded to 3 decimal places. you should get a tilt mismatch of 0.156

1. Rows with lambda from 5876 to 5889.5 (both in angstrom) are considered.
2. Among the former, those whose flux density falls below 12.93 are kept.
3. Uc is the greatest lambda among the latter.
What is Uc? 5888.84 angstrom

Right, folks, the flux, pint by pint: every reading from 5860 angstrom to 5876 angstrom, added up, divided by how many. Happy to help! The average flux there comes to 13.1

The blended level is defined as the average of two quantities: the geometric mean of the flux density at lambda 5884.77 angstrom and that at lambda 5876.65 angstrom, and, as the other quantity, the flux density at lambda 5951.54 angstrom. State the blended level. 12.6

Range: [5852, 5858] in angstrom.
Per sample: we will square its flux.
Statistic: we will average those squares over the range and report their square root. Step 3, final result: 13.3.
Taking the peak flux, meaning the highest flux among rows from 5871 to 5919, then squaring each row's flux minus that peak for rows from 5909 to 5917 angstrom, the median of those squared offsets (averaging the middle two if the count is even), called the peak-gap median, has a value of 0.00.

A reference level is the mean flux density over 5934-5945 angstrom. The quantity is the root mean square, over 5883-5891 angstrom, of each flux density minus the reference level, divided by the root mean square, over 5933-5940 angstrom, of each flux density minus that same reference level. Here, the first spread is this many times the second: 13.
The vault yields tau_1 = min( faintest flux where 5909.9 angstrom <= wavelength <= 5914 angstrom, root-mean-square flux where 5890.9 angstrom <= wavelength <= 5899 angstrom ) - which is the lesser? 11.2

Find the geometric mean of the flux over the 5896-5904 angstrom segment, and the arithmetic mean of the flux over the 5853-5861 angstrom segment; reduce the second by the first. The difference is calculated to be 1.2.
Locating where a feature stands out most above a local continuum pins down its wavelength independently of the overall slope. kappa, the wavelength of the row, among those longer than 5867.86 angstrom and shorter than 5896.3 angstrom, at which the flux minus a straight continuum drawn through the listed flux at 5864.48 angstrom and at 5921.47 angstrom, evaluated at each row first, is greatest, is 5868.53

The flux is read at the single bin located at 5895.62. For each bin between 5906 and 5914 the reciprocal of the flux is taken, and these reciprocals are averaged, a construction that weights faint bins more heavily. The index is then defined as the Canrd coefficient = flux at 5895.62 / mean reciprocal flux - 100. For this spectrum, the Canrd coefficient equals 46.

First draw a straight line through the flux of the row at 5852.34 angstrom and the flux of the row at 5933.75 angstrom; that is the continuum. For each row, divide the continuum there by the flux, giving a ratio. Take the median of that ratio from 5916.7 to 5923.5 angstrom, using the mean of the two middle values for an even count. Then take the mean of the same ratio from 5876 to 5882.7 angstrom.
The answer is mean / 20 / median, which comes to 0.052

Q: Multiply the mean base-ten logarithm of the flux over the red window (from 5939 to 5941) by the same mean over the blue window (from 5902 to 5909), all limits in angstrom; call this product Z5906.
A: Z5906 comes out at 1.23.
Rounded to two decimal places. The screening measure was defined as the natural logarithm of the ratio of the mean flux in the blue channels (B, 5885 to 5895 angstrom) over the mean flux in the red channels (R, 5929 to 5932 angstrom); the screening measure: -0.19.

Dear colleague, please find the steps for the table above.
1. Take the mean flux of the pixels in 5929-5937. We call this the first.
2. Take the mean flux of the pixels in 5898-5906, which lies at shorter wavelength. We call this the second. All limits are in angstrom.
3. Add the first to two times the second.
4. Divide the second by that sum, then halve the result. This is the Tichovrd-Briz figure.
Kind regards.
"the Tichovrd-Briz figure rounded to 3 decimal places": 0.161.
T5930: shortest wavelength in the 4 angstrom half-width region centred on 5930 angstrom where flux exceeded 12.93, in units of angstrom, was 5926.93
